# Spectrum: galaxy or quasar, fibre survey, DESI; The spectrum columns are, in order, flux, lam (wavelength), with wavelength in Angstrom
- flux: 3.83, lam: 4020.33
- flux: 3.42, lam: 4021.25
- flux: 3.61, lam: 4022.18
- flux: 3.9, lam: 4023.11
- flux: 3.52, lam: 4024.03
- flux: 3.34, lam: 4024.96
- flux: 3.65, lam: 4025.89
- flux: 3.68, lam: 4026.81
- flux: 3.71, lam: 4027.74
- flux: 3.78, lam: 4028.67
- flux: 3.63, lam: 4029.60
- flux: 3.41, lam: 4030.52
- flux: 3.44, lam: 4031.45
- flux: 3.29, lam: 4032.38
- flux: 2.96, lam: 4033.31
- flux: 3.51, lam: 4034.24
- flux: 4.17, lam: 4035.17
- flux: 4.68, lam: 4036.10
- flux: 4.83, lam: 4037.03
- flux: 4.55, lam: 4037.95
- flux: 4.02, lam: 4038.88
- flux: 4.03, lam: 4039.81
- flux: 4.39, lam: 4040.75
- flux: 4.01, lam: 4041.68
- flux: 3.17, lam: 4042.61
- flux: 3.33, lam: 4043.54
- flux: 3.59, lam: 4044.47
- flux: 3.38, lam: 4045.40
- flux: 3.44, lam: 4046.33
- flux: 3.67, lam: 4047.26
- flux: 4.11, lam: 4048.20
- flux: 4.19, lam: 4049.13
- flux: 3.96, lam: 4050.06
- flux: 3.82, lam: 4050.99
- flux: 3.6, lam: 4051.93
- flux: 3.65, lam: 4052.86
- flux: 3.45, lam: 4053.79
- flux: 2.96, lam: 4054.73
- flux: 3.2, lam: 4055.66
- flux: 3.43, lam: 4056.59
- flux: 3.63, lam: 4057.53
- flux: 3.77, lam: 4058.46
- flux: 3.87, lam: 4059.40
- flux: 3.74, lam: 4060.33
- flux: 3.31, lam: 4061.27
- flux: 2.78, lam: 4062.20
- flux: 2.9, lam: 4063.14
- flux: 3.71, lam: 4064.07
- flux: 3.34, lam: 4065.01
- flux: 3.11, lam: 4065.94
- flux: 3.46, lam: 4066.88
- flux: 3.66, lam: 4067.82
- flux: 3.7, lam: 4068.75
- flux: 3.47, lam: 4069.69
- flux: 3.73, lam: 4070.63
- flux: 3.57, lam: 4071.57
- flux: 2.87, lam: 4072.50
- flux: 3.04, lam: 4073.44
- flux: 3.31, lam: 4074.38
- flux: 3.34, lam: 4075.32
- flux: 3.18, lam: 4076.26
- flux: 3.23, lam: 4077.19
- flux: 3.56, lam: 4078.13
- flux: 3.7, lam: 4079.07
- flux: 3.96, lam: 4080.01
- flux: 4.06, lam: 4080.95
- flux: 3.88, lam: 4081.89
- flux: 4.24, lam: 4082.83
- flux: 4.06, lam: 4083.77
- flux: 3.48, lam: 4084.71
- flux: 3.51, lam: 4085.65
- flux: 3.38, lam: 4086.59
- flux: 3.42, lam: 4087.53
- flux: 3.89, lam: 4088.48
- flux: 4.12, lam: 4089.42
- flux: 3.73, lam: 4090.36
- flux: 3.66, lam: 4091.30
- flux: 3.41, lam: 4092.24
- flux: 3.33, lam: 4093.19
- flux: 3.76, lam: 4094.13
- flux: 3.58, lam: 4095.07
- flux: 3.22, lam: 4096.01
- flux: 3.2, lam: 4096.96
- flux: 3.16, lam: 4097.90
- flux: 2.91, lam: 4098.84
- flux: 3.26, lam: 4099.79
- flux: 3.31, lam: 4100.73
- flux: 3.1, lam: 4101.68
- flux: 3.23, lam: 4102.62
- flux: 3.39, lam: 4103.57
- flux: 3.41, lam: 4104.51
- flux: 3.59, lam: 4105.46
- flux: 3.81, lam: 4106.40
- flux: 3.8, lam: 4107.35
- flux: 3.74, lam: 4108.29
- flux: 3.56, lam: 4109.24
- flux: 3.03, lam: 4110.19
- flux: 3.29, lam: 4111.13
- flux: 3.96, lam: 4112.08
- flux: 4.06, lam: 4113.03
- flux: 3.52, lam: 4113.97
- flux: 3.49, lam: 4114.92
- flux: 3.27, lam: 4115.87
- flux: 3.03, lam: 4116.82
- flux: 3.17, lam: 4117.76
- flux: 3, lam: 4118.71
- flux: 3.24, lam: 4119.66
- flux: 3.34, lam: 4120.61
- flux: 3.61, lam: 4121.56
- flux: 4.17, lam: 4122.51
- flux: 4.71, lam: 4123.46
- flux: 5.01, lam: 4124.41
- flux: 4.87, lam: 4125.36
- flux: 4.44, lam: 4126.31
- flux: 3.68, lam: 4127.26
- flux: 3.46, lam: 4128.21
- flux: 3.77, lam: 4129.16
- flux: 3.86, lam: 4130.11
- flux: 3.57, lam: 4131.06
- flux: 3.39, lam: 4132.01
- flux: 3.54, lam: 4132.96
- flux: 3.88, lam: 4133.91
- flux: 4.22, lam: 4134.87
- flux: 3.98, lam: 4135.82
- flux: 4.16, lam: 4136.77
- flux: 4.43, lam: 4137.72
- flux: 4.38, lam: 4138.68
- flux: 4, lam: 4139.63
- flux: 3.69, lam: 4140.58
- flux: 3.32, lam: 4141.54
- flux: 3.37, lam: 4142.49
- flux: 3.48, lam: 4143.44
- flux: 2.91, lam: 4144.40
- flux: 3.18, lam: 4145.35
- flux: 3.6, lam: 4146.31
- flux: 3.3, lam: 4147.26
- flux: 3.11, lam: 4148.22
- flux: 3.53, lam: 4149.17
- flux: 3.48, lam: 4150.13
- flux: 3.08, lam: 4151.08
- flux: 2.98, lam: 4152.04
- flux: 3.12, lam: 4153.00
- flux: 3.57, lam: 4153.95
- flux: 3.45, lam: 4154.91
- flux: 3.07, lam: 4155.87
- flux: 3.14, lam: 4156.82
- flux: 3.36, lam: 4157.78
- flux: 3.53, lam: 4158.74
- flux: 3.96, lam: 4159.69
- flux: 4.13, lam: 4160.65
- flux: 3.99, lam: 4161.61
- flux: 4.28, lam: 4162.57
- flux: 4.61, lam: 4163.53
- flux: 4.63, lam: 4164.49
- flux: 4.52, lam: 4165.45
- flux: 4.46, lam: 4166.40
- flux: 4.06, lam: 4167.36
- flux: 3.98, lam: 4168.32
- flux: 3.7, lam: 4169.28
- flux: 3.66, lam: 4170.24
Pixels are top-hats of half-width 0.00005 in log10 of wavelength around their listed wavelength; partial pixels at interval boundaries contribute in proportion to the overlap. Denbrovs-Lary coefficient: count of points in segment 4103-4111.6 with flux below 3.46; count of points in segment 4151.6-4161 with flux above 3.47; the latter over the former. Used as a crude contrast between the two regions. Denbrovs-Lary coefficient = 1.00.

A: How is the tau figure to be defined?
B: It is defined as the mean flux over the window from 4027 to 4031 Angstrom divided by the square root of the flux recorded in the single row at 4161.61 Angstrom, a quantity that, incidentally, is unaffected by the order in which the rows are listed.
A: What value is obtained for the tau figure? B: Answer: 1.82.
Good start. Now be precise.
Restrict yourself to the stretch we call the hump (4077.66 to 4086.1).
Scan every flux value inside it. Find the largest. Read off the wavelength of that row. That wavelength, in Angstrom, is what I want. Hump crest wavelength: 4082.83 Angstrom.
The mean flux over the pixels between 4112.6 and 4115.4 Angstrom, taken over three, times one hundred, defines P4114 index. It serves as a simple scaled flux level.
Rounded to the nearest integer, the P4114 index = 123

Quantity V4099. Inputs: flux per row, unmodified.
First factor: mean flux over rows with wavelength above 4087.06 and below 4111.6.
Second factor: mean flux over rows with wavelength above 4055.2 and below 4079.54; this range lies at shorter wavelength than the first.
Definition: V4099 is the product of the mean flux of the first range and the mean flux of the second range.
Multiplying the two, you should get 11.8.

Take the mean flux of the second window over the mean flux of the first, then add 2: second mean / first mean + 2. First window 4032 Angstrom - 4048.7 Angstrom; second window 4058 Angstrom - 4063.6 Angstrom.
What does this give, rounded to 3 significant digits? 2.88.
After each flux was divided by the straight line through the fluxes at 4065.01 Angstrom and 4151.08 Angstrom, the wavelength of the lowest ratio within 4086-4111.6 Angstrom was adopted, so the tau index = 4098.84 Angstrom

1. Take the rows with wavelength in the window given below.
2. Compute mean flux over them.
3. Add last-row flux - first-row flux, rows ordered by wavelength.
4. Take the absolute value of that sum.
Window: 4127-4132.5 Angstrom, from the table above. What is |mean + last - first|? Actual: 3.3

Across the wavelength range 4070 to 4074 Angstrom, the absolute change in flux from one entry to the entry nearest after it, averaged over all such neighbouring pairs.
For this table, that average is 0.34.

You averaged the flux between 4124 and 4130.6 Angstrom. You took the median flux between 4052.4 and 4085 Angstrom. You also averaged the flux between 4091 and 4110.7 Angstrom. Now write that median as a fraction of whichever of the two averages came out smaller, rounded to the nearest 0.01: 1.02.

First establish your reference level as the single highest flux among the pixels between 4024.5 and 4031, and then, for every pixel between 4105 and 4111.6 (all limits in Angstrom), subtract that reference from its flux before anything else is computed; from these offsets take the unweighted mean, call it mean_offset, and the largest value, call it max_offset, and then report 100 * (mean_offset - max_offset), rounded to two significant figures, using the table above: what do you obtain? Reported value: -26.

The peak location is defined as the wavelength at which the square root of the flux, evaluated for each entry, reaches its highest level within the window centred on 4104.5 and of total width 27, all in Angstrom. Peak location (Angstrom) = 4113.03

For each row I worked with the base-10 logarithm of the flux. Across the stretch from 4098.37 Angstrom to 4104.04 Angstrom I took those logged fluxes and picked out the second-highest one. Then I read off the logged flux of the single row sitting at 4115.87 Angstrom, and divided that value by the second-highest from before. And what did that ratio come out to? 0.99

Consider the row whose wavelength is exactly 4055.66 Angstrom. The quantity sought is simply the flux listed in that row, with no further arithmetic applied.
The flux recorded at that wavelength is 3.2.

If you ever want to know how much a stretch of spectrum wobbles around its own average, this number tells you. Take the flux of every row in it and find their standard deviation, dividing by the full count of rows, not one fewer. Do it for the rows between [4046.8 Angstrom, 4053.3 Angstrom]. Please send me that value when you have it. 0.22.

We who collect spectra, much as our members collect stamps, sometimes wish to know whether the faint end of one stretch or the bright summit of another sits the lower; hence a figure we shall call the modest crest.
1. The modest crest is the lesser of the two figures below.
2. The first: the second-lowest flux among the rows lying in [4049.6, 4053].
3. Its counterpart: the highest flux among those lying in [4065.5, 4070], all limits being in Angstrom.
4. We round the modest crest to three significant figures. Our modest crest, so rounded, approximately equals 3.65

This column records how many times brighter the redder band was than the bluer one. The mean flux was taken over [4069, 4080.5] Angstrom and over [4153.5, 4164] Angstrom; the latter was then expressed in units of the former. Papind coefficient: 1.09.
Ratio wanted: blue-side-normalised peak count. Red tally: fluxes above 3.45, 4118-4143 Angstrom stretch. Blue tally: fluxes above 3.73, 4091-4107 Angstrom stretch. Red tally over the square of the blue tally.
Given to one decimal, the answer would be 5.0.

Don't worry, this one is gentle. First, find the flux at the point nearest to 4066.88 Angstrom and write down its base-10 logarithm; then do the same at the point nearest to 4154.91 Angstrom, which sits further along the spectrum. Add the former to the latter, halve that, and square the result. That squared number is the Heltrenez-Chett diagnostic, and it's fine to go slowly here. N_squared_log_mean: 0.29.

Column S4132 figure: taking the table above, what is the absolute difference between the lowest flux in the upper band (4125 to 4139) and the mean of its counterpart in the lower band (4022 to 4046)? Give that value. 0.4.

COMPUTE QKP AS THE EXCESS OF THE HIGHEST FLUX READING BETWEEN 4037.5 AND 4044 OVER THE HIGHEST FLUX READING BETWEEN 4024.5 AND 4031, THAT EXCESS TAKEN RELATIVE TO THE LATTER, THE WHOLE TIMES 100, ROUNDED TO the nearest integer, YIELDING 20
